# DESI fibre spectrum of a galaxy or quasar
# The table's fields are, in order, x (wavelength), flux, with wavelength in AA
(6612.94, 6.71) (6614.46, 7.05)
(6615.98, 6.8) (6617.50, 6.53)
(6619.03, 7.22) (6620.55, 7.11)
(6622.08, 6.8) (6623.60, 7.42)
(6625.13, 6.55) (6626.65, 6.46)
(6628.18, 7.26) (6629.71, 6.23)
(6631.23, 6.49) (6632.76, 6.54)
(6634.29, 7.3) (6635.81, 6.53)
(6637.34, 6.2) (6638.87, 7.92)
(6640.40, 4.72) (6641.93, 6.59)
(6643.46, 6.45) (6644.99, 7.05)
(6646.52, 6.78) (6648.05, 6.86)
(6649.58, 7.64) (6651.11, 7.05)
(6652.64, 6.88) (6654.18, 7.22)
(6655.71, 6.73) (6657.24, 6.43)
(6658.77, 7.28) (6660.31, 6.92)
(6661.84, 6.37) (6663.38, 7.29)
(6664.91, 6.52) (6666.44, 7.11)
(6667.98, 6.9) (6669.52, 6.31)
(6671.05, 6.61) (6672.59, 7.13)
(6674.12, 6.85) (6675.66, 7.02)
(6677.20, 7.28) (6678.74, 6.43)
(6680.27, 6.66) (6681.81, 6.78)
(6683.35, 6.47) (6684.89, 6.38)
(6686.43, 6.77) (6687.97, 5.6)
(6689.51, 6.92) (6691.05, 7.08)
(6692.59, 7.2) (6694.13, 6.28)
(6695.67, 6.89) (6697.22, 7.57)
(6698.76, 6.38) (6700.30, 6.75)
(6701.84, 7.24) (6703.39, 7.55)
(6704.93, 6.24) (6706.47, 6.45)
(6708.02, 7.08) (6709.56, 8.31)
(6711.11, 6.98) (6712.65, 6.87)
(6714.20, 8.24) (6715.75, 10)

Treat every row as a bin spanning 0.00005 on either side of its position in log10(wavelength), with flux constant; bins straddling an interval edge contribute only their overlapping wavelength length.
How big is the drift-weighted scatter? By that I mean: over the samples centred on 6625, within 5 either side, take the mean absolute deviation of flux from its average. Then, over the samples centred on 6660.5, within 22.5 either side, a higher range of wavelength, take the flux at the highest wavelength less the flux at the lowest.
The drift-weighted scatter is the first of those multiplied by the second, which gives -0.42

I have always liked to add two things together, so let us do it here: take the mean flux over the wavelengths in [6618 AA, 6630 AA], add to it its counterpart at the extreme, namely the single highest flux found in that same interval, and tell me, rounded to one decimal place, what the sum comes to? 14.3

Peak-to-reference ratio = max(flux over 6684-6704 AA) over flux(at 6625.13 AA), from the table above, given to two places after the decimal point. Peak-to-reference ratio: 1.16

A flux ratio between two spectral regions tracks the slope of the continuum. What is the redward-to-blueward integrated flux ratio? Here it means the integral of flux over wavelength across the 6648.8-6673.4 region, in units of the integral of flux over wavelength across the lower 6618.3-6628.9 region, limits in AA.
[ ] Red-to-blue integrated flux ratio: 2.3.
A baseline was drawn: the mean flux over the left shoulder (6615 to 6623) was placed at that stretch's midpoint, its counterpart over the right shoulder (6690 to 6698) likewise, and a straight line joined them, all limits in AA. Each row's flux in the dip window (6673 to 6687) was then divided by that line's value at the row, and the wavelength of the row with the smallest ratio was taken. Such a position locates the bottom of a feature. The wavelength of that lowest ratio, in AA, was 6684.89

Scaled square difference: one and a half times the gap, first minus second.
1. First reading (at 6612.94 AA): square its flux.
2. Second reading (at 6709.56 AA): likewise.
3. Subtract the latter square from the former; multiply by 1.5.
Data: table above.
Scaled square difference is -36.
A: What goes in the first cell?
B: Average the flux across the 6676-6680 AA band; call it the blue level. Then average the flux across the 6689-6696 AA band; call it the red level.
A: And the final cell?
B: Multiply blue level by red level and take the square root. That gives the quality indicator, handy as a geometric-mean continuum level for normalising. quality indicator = 6.86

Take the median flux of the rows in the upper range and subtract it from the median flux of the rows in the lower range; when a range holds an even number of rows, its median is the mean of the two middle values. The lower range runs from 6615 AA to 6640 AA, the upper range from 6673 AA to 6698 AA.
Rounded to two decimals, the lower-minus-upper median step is -0.14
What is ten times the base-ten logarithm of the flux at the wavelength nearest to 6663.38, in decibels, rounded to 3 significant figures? 8.63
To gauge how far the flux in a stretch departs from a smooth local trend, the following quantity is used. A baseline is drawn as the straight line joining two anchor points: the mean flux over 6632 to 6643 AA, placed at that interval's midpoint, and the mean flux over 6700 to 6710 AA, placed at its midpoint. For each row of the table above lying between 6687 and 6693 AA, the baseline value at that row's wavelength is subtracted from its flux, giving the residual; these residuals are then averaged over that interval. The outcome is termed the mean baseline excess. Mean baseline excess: -0.3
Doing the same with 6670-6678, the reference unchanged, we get 0.1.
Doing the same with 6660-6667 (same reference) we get 0.1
